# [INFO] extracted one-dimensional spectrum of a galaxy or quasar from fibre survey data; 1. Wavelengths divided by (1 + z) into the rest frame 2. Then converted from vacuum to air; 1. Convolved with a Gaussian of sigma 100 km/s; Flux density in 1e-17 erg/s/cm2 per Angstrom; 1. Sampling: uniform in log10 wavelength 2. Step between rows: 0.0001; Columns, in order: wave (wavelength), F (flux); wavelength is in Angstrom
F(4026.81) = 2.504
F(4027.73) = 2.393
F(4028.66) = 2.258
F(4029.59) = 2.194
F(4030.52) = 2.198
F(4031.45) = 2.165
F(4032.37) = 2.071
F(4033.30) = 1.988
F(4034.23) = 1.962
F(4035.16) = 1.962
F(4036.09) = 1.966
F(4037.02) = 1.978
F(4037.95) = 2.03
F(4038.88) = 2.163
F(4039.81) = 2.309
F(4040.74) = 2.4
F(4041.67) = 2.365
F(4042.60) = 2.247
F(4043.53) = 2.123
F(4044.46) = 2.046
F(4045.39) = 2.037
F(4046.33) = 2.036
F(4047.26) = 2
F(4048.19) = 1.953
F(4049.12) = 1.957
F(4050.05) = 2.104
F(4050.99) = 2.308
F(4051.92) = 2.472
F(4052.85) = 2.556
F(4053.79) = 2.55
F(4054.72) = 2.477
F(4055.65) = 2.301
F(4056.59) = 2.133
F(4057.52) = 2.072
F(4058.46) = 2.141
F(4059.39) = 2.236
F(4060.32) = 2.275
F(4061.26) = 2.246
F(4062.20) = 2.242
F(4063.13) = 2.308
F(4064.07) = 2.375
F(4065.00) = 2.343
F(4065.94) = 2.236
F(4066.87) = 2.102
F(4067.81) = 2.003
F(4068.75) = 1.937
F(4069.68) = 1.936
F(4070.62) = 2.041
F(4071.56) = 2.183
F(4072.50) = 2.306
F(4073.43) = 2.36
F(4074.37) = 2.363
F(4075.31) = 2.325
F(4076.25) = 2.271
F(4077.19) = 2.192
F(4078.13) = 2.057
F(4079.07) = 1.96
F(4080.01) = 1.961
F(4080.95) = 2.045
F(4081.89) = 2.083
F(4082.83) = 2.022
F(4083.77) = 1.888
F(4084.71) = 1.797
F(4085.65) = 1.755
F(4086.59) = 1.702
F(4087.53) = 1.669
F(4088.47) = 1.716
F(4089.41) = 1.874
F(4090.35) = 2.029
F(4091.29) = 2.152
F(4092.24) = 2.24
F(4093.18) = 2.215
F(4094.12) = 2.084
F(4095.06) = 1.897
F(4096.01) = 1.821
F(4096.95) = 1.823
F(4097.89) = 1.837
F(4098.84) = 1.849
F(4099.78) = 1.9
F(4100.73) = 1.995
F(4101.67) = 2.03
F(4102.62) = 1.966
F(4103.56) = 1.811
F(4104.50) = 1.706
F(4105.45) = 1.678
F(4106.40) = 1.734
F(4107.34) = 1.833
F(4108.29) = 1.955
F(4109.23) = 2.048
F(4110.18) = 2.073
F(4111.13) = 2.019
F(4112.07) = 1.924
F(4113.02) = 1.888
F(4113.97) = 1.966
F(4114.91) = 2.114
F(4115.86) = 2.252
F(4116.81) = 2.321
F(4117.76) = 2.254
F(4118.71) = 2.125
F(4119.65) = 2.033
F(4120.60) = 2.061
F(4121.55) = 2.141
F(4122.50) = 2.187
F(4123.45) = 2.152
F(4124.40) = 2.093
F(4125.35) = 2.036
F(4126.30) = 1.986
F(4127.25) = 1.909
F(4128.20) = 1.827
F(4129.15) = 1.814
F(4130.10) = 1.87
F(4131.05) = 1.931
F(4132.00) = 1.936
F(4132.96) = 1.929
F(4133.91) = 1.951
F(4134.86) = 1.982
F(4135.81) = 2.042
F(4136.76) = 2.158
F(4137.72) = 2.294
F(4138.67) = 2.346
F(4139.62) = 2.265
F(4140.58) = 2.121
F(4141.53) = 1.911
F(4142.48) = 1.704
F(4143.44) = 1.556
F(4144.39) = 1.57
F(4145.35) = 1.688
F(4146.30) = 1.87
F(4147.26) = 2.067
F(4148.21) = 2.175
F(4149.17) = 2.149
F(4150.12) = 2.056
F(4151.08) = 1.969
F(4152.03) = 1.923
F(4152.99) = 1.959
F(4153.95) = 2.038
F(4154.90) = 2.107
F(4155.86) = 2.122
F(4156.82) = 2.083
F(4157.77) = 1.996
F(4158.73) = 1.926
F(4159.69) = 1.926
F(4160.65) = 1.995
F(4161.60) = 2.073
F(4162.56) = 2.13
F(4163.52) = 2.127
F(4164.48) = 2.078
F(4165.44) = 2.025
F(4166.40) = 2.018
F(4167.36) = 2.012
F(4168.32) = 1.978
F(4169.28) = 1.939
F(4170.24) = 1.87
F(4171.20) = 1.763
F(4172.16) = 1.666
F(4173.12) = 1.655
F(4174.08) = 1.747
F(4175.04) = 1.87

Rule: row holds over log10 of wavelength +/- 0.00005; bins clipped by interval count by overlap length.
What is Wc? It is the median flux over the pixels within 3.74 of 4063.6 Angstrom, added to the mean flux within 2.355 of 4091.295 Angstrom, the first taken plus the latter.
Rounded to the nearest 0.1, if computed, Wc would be 4.4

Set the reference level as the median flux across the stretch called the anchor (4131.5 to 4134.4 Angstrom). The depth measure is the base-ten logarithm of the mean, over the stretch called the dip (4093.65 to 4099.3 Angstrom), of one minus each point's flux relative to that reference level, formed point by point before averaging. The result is -1.6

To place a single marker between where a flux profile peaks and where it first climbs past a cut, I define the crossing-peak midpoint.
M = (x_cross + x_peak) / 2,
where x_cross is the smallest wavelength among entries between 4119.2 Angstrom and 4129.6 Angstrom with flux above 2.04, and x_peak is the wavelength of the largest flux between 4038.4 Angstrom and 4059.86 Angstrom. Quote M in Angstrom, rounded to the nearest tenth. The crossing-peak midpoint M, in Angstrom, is 4086.7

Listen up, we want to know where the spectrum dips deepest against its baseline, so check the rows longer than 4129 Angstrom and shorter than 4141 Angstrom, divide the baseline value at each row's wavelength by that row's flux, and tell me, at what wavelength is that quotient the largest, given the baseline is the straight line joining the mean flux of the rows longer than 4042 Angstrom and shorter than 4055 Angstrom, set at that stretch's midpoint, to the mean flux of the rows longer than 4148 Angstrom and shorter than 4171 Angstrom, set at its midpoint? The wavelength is 4129.15 Angstrom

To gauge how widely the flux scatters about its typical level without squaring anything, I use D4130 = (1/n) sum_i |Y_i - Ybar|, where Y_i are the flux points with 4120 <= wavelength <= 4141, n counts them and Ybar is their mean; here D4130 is 0.123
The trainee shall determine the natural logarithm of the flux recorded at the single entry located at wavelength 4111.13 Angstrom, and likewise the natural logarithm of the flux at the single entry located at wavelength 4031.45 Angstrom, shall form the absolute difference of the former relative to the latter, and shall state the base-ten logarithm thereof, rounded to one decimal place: -1.2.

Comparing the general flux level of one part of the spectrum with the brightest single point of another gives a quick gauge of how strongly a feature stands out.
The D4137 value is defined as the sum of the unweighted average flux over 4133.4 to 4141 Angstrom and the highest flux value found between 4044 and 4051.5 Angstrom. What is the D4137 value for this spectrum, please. 4.45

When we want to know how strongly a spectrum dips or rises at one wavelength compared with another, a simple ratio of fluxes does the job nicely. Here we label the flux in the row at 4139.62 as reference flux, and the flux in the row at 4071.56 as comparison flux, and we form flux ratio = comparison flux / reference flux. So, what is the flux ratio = 0.96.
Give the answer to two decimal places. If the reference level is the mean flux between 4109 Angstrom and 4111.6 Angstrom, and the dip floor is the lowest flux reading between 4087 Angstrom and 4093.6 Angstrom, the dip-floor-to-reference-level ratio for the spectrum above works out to 0.82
